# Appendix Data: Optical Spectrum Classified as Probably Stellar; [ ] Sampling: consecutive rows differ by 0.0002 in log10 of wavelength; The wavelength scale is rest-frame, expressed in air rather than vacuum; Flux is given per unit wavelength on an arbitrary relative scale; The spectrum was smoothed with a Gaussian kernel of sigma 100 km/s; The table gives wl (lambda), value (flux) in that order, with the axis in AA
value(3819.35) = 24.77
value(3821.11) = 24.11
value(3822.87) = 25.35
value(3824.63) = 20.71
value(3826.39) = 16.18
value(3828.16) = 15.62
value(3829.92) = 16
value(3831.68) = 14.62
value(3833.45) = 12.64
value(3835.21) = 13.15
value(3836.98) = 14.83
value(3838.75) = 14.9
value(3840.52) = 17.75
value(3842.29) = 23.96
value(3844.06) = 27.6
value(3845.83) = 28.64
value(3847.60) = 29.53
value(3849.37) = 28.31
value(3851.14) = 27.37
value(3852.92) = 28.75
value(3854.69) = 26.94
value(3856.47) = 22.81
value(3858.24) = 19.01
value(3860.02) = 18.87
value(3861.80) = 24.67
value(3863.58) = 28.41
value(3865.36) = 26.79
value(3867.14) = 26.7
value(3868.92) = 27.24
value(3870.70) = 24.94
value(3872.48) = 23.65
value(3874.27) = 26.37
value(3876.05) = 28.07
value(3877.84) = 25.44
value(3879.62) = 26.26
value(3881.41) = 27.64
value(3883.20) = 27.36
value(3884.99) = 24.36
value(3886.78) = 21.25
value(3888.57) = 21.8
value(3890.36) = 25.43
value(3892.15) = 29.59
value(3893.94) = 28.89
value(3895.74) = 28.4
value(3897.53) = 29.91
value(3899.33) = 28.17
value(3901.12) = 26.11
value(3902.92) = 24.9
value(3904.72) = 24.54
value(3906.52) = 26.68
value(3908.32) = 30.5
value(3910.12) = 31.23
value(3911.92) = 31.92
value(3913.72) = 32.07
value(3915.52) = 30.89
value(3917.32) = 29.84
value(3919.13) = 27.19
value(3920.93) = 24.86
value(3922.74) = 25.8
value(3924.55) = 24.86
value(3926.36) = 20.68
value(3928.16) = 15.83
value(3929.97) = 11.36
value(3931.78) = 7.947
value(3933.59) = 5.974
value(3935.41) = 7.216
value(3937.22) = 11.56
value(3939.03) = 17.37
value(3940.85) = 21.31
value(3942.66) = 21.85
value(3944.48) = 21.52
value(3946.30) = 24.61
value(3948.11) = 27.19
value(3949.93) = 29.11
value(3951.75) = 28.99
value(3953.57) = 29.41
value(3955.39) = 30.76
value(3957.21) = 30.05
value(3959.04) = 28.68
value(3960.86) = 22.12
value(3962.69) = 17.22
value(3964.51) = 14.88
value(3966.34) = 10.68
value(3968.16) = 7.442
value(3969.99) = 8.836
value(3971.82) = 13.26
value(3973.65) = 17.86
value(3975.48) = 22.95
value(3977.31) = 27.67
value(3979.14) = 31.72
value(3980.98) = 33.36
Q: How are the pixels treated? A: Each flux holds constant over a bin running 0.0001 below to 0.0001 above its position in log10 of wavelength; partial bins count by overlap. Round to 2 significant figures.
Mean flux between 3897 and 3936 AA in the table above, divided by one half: 47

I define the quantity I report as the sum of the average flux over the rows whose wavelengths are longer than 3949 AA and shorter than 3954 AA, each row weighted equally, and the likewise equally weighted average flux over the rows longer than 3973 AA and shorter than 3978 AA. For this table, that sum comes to 52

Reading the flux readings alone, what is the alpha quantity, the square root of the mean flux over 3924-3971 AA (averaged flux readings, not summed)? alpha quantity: 4.37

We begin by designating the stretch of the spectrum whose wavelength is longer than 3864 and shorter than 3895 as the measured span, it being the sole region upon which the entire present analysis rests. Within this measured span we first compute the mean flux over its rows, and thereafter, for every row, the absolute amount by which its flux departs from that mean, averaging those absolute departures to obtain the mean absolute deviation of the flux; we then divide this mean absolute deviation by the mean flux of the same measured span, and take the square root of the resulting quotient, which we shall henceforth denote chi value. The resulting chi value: 0.26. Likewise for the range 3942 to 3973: 0.56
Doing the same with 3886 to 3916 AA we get 0.32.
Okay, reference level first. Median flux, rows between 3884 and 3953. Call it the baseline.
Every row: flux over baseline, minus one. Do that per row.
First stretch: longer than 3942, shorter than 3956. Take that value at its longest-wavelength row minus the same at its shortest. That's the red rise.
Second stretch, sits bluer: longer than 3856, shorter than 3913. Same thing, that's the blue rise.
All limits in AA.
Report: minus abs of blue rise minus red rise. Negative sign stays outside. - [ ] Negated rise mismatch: 0.0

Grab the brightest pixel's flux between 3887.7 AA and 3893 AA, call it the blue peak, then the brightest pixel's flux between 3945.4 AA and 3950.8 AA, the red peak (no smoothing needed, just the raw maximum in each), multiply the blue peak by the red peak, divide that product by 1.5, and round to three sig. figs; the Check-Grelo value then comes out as 574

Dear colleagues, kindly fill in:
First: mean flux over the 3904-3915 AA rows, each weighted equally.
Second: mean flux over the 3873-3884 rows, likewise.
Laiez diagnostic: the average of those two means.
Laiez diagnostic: 28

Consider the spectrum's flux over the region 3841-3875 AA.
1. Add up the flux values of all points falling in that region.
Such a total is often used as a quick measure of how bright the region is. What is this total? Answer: 491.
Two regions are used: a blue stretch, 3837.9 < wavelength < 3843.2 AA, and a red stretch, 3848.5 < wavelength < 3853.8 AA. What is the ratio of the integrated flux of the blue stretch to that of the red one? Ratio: 0.67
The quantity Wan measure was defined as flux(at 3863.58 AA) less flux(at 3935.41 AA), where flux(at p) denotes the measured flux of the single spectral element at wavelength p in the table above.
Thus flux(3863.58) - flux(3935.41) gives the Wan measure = 21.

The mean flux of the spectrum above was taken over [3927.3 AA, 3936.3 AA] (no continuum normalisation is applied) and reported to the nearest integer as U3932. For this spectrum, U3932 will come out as 10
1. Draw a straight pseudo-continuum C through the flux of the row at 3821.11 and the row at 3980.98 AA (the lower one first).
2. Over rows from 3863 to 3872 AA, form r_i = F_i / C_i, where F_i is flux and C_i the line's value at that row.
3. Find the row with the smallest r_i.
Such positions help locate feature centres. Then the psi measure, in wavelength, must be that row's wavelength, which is 3870.70 AA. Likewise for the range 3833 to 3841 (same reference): 3833.45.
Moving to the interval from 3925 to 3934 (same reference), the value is 3933.59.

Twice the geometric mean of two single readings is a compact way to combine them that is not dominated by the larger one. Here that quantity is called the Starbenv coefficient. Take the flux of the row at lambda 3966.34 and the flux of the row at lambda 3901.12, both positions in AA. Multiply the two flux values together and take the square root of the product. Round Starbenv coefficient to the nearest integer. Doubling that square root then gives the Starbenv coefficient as 33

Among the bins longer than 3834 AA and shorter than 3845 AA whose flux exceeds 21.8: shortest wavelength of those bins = 3842.29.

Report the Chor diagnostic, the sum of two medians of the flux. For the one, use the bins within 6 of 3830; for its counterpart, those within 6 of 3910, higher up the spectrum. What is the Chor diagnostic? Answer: 47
